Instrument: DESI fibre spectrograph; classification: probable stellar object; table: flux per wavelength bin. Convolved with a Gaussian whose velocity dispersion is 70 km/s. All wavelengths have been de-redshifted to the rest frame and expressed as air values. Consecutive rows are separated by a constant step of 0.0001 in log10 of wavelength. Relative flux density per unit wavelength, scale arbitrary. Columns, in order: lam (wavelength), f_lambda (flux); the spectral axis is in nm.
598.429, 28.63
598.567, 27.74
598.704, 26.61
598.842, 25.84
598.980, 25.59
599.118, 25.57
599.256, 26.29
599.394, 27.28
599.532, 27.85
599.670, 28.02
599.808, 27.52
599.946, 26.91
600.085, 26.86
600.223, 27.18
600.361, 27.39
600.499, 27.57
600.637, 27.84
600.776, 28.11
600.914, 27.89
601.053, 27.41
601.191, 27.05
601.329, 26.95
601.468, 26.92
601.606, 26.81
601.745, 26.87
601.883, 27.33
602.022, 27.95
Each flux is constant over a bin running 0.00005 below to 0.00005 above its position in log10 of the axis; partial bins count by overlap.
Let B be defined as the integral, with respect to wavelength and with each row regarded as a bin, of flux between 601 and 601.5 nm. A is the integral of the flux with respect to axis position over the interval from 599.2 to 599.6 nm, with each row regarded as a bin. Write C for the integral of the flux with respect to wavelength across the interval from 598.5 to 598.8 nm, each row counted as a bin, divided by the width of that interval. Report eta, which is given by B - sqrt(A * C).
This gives -4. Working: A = 10.9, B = 14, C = 27.1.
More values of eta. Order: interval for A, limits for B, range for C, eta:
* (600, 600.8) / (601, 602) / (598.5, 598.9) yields 3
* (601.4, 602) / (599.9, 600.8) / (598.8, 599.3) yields 4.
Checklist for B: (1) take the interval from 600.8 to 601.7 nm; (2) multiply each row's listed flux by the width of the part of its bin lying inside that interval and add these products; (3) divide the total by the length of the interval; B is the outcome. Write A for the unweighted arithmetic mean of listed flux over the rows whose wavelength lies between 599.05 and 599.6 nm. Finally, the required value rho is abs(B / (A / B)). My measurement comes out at 27.7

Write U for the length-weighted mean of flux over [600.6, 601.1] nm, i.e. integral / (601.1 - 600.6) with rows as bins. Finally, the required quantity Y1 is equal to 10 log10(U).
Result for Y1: 14.4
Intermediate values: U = 27.8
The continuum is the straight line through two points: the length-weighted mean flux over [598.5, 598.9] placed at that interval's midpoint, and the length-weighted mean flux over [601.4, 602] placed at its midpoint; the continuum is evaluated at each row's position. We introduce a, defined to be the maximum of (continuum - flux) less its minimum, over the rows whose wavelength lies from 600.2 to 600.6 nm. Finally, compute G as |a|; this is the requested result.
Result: 0.4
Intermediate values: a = 0.4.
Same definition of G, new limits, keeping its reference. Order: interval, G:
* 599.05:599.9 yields 2.4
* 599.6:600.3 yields 1.2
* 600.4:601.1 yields 0.7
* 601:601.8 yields 0.7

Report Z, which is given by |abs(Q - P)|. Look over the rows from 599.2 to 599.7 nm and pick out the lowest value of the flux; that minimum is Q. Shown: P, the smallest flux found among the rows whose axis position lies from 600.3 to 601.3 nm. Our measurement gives 0.8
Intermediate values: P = 27.05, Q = 26.29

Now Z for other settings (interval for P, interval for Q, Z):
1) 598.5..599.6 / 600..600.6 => 1.3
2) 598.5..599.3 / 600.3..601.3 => 1.5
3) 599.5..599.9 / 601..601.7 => 0.7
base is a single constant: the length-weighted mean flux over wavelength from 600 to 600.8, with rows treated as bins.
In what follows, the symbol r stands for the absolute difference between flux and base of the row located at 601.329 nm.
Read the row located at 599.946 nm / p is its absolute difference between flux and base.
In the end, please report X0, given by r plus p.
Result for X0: 1.0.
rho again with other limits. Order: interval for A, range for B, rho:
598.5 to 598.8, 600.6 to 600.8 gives 28.6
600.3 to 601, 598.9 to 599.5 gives 24.9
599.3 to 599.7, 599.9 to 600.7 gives 26.9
